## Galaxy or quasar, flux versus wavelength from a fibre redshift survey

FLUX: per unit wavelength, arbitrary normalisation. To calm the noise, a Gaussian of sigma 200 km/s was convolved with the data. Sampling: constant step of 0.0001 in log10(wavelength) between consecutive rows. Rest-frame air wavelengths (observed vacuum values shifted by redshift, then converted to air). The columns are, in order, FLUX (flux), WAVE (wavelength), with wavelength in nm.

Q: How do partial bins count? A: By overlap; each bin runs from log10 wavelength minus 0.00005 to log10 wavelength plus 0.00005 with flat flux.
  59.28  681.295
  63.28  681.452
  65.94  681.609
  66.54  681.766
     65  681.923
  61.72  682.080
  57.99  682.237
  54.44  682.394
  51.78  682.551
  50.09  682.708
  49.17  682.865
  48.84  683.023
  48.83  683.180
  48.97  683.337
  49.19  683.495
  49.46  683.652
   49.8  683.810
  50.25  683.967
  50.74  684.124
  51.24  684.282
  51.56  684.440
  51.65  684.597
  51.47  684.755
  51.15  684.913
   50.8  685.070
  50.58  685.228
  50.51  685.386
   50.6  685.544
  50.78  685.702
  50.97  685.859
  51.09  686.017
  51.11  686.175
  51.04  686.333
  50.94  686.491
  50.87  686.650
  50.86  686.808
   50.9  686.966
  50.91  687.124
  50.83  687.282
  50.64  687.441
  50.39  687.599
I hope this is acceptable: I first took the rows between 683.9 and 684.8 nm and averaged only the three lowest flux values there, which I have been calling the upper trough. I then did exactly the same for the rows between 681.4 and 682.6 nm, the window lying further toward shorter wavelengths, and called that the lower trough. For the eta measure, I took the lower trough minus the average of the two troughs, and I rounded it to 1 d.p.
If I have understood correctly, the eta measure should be 2.0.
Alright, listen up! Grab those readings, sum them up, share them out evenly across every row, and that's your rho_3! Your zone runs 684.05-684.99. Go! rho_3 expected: 51.3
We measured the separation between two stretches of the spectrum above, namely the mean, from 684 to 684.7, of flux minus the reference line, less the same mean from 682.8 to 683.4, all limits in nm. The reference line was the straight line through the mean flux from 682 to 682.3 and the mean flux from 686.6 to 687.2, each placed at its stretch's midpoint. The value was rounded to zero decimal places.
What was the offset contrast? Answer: 5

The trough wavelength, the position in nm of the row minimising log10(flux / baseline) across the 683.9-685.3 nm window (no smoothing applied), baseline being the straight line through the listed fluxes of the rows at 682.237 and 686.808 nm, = 683.967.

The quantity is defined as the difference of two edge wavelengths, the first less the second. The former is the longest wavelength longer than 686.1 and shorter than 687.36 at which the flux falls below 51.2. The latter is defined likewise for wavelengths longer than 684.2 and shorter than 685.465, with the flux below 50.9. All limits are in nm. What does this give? 1.90 nm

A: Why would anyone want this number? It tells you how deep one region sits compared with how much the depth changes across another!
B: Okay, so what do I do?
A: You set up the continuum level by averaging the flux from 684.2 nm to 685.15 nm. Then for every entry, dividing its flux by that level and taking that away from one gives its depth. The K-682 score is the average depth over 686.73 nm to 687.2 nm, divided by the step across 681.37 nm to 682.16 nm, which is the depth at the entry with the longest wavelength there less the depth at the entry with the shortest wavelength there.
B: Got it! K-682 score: 0.3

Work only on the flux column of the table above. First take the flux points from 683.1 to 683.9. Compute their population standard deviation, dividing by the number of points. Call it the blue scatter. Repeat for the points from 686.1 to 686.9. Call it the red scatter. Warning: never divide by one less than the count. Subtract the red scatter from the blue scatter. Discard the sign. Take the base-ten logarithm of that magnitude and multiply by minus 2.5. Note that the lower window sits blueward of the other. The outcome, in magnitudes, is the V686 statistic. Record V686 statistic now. 1.5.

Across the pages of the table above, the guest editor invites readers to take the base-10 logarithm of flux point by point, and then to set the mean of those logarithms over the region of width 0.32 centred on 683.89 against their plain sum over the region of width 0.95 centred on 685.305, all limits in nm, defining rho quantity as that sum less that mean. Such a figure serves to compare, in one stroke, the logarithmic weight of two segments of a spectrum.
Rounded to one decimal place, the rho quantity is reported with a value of 8.5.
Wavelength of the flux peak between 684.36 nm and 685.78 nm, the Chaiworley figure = 684.597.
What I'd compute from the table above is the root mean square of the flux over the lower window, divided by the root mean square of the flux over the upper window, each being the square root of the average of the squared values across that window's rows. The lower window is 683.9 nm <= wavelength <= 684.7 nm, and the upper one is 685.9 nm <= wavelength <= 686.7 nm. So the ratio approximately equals 1.00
